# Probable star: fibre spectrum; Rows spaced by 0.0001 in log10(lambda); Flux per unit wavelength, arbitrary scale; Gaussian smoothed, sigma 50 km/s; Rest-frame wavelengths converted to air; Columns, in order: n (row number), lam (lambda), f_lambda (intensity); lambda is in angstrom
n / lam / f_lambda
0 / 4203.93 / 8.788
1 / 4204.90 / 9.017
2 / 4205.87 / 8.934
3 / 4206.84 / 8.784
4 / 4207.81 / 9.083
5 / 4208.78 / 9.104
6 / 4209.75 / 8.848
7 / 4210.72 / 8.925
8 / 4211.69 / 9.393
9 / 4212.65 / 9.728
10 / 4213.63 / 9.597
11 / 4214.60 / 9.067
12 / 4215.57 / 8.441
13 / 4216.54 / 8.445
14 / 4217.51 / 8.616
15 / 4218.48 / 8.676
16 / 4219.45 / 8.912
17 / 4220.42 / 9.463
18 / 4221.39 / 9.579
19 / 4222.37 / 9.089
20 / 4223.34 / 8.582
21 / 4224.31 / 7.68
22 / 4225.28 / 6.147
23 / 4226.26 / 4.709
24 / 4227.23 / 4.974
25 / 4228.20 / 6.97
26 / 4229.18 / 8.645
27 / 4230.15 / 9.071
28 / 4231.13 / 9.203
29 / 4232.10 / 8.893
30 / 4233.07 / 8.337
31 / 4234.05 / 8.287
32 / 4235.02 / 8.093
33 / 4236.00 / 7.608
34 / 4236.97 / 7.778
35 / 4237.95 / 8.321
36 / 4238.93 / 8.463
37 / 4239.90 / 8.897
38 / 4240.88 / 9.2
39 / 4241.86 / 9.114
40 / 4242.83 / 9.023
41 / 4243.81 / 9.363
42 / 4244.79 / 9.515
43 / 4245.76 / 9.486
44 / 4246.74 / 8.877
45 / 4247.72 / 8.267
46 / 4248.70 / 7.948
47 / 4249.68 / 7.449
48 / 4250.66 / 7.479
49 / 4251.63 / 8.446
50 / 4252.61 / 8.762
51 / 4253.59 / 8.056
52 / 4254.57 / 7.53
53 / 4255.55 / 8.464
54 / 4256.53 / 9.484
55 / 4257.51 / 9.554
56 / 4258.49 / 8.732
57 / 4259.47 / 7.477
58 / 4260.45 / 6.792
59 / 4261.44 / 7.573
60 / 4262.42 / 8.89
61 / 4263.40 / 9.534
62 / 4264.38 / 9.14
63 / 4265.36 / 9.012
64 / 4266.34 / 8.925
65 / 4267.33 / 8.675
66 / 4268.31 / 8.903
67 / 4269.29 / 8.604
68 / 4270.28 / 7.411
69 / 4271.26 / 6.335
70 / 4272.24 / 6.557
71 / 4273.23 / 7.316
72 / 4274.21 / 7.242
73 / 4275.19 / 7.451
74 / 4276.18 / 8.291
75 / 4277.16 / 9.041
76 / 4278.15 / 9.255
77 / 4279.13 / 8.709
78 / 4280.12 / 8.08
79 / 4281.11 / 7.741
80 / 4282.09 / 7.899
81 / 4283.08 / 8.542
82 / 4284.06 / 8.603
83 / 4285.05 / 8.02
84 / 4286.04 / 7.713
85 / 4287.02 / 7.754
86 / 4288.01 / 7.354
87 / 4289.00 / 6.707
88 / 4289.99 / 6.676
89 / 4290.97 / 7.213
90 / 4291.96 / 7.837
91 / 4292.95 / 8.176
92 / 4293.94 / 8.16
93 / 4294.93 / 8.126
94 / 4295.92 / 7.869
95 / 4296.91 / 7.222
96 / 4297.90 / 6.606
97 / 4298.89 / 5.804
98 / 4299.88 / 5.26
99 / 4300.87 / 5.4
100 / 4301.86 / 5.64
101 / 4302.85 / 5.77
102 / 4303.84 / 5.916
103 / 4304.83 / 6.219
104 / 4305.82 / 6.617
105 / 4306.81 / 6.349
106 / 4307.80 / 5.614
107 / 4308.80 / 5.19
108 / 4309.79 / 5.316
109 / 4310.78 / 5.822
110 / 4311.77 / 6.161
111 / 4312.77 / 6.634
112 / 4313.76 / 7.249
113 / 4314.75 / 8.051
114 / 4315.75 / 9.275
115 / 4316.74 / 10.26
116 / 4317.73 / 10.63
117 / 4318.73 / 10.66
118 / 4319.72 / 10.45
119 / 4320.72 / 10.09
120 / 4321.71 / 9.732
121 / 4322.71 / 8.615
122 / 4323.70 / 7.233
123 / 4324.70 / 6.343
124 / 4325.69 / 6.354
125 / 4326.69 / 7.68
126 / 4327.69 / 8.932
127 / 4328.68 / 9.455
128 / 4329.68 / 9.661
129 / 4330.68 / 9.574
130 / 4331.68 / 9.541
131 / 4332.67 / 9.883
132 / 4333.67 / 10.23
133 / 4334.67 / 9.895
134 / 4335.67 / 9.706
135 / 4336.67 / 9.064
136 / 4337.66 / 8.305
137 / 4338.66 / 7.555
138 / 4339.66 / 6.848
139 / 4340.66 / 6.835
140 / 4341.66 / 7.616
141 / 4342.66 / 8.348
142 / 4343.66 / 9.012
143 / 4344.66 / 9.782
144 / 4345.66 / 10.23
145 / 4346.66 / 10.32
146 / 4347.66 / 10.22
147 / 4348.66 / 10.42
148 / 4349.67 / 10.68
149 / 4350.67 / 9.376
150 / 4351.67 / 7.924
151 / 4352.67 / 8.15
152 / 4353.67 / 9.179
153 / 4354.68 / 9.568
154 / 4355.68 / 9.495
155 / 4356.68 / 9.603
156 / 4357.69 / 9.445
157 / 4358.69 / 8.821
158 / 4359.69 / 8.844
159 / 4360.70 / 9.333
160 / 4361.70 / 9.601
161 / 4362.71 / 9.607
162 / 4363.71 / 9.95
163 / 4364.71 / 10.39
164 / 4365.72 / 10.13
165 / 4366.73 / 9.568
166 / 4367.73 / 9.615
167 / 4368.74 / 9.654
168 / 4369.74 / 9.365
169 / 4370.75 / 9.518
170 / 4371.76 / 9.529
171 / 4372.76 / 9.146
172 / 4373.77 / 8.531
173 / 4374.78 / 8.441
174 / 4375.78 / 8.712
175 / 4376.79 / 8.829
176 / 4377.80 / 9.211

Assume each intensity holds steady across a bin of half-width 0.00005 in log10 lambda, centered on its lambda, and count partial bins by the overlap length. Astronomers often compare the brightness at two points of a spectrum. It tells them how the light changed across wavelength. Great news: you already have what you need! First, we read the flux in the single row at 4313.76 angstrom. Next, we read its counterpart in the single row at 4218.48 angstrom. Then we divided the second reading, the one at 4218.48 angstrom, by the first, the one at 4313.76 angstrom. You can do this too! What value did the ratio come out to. 1.20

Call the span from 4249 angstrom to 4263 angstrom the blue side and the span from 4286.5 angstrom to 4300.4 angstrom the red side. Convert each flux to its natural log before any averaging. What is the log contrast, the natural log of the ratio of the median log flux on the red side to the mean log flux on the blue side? -0.055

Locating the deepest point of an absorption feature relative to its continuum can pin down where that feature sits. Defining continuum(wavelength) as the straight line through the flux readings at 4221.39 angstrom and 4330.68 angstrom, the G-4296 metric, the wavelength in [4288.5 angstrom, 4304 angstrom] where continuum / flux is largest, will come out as 4299.88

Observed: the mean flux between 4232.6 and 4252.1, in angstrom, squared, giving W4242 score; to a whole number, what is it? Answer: 72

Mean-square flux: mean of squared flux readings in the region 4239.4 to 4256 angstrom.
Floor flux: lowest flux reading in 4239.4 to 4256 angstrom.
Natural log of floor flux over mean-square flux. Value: -2.30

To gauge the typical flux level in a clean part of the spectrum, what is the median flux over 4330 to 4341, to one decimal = 9.5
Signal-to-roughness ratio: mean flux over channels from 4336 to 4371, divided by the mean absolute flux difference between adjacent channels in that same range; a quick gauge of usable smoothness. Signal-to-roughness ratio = 21.5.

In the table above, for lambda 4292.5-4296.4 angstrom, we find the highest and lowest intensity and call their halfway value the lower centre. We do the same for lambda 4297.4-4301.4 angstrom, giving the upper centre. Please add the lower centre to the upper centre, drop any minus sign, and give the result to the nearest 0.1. 14.0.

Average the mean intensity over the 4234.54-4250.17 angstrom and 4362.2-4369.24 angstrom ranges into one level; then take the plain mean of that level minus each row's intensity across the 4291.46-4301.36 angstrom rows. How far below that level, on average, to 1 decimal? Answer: 2.2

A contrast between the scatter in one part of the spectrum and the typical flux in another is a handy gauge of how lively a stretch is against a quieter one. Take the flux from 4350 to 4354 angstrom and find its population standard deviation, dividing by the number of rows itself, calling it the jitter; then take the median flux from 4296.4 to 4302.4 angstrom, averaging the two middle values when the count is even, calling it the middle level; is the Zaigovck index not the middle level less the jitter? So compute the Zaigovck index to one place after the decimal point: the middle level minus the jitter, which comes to 5.1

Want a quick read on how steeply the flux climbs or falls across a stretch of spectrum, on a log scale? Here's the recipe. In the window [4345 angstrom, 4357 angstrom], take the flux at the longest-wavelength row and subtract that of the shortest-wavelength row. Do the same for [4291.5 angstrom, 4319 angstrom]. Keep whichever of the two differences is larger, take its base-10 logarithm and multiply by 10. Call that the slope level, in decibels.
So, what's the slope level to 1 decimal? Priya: 4.5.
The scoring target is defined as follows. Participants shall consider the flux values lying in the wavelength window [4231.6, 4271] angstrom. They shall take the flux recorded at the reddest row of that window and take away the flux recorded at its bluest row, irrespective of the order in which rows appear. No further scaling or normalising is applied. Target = -1.5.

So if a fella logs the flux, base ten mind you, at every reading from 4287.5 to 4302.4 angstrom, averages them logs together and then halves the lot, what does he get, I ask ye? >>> 0.42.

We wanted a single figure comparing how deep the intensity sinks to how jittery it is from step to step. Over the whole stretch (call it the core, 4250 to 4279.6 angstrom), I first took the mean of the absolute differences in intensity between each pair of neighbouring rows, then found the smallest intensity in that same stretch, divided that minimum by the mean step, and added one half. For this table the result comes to 11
